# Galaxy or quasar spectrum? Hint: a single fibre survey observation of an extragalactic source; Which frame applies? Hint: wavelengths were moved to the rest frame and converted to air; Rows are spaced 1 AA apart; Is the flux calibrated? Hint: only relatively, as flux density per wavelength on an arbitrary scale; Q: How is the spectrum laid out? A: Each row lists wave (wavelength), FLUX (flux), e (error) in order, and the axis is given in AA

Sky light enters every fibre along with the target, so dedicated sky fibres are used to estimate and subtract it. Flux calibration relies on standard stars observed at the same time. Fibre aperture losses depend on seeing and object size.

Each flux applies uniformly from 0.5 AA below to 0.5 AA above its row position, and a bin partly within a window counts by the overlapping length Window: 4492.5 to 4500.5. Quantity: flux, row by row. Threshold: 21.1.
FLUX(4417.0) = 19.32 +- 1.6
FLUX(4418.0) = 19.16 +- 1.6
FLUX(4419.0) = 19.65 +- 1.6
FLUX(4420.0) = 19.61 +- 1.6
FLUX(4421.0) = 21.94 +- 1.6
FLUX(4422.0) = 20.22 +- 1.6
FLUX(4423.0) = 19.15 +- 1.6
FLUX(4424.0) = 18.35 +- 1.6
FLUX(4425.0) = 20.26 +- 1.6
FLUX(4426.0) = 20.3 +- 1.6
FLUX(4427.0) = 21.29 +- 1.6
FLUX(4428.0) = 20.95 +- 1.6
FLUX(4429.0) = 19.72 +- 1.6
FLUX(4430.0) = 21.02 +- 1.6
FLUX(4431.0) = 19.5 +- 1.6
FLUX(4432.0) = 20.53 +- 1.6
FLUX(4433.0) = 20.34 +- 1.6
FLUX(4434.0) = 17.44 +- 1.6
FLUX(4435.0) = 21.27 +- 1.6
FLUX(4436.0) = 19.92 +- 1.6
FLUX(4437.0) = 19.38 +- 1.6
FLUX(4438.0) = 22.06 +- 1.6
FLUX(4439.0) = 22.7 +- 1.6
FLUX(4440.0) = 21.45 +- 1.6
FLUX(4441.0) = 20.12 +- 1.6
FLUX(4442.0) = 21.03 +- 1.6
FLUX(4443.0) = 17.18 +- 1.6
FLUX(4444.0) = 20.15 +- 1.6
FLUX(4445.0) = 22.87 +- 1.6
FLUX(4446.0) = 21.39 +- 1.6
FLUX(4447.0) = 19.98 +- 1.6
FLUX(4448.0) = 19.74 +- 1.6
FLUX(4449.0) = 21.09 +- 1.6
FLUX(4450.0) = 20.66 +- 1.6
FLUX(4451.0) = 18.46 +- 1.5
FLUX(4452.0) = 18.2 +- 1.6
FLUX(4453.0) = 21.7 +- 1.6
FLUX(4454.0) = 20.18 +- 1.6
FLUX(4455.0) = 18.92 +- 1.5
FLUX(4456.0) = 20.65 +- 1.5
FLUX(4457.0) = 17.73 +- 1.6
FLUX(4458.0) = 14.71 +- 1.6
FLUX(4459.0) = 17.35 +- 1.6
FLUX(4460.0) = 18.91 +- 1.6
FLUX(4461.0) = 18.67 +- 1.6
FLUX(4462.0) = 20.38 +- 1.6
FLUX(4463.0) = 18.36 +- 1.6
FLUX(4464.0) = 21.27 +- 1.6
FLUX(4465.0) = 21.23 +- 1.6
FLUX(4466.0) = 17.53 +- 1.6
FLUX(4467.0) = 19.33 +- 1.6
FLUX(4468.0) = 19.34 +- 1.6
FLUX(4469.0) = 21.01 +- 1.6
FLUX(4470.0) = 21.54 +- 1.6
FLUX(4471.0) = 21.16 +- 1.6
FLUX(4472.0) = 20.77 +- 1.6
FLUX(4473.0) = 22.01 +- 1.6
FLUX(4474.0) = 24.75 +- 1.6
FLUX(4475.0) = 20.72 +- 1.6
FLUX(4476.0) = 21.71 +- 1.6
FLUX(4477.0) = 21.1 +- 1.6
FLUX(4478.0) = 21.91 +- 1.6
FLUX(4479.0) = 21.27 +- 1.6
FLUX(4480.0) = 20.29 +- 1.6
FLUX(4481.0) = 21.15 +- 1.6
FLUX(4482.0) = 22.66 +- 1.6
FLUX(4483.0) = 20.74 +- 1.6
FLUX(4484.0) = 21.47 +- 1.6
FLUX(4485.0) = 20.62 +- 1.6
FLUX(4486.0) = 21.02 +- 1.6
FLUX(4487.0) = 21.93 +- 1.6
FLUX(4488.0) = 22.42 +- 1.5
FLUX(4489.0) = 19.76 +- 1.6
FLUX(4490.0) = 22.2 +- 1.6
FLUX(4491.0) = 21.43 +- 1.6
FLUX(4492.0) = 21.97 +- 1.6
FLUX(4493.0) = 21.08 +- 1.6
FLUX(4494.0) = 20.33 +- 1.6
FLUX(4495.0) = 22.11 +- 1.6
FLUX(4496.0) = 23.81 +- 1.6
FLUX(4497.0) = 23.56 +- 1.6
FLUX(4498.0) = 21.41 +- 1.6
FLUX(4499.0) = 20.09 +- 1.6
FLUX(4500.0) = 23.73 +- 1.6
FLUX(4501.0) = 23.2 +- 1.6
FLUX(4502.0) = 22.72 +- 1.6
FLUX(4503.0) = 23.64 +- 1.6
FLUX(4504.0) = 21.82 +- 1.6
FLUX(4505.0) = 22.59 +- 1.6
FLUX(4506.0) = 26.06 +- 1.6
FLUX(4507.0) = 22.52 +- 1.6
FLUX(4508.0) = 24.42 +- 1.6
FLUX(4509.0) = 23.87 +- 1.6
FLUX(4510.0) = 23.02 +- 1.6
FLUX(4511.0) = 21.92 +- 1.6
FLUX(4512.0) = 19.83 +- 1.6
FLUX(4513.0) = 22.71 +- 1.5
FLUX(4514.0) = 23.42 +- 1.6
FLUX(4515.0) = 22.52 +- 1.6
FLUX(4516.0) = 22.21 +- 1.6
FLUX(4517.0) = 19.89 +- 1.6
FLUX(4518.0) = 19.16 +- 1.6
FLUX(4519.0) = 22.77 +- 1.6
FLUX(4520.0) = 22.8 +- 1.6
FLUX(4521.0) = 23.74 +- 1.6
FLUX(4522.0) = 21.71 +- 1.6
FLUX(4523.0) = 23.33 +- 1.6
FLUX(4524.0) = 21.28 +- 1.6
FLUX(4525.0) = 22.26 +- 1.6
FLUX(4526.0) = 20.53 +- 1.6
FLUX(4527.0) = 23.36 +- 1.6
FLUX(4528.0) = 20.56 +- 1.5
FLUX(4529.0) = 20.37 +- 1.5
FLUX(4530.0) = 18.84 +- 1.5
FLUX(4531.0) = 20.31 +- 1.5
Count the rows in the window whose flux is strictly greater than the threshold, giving 5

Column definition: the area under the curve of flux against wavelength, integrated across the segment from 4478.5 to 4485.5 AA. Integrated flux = 148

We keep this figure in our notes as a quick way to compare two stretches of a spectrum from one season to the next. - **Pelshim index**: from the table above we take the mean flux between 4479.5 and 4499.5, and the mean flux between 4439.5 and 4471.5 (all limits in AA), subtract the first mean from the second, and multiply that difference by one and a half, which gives -2.6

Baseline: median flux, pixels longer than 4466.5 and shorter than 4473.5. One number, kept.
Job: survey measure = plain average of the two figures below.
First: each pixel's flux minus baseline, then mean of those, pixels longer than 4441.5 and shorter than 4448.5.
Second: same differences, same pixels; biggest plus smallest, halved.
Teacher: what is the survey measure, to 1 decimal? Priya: -0.8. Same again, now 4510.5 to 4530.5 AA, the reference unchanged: 0.5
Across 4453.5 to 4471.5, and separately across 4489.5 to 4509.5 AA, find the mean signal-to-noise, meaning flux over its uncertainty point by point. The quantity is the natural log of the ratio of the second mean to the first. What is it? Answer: 0.15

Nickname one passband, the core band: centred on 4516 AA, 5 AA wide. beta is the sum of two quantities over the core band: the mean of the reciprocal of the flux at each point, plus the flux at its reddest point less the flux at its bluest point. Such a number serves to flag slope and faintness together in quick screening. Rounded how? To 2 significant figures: -4.2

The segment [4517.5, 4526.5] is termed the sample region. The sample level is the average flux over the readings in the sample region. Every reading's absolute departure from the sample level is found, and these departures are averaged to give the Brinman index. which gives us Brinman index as 1.14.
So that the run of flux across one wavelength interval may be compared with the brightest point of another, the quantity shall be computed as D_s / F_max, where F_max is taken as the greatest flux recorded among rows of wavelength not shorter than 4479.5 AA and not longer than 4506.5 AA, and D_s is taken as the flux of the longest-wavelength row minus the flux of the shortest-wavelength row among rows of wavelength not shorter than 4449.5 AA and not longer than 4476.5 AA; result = 0.040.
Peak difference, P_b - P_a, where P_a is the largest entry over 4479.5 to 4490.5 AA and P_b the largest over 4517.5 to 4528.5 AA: 1.1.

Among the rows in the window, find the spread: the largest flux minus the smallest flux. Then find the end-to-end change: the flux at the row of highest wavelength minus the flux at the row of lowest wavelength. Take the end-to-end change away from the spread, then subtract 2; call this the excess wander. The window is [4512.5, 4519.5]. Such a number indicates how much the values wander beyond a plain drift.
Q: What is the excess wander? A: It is 2.2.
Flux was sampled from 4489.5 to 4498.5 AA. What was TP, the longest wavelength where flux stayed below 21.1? 4494.0 AA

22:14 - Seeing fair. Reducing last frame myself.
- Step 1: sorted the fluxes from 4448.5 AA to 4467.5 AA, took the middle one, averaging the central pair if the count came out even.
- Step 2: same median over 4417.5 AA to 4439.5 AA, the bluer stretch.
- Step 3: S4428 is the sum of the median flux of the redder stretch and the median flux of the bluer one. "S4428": 39.2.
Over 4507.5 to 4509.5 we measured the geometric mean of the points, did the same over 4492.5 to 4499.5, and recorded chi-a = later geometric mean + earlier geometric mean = 45.9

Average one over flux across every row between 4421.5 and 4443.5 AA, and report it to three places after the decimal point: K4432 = 0.050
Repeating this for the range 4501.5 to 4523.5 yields 0.044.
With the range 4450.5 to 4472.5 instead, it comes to 0.052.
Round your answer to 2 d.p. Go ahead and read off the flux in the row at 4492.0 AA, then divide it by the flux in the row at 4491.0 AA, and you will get 1.03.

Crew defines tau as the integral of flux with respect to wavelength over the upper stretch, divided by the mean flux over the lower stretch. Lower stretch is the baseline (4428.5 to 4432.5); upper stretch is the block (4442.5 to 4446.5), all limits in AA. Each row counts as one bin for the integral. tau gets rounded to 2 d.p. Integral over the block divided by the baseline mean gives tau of 4.04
